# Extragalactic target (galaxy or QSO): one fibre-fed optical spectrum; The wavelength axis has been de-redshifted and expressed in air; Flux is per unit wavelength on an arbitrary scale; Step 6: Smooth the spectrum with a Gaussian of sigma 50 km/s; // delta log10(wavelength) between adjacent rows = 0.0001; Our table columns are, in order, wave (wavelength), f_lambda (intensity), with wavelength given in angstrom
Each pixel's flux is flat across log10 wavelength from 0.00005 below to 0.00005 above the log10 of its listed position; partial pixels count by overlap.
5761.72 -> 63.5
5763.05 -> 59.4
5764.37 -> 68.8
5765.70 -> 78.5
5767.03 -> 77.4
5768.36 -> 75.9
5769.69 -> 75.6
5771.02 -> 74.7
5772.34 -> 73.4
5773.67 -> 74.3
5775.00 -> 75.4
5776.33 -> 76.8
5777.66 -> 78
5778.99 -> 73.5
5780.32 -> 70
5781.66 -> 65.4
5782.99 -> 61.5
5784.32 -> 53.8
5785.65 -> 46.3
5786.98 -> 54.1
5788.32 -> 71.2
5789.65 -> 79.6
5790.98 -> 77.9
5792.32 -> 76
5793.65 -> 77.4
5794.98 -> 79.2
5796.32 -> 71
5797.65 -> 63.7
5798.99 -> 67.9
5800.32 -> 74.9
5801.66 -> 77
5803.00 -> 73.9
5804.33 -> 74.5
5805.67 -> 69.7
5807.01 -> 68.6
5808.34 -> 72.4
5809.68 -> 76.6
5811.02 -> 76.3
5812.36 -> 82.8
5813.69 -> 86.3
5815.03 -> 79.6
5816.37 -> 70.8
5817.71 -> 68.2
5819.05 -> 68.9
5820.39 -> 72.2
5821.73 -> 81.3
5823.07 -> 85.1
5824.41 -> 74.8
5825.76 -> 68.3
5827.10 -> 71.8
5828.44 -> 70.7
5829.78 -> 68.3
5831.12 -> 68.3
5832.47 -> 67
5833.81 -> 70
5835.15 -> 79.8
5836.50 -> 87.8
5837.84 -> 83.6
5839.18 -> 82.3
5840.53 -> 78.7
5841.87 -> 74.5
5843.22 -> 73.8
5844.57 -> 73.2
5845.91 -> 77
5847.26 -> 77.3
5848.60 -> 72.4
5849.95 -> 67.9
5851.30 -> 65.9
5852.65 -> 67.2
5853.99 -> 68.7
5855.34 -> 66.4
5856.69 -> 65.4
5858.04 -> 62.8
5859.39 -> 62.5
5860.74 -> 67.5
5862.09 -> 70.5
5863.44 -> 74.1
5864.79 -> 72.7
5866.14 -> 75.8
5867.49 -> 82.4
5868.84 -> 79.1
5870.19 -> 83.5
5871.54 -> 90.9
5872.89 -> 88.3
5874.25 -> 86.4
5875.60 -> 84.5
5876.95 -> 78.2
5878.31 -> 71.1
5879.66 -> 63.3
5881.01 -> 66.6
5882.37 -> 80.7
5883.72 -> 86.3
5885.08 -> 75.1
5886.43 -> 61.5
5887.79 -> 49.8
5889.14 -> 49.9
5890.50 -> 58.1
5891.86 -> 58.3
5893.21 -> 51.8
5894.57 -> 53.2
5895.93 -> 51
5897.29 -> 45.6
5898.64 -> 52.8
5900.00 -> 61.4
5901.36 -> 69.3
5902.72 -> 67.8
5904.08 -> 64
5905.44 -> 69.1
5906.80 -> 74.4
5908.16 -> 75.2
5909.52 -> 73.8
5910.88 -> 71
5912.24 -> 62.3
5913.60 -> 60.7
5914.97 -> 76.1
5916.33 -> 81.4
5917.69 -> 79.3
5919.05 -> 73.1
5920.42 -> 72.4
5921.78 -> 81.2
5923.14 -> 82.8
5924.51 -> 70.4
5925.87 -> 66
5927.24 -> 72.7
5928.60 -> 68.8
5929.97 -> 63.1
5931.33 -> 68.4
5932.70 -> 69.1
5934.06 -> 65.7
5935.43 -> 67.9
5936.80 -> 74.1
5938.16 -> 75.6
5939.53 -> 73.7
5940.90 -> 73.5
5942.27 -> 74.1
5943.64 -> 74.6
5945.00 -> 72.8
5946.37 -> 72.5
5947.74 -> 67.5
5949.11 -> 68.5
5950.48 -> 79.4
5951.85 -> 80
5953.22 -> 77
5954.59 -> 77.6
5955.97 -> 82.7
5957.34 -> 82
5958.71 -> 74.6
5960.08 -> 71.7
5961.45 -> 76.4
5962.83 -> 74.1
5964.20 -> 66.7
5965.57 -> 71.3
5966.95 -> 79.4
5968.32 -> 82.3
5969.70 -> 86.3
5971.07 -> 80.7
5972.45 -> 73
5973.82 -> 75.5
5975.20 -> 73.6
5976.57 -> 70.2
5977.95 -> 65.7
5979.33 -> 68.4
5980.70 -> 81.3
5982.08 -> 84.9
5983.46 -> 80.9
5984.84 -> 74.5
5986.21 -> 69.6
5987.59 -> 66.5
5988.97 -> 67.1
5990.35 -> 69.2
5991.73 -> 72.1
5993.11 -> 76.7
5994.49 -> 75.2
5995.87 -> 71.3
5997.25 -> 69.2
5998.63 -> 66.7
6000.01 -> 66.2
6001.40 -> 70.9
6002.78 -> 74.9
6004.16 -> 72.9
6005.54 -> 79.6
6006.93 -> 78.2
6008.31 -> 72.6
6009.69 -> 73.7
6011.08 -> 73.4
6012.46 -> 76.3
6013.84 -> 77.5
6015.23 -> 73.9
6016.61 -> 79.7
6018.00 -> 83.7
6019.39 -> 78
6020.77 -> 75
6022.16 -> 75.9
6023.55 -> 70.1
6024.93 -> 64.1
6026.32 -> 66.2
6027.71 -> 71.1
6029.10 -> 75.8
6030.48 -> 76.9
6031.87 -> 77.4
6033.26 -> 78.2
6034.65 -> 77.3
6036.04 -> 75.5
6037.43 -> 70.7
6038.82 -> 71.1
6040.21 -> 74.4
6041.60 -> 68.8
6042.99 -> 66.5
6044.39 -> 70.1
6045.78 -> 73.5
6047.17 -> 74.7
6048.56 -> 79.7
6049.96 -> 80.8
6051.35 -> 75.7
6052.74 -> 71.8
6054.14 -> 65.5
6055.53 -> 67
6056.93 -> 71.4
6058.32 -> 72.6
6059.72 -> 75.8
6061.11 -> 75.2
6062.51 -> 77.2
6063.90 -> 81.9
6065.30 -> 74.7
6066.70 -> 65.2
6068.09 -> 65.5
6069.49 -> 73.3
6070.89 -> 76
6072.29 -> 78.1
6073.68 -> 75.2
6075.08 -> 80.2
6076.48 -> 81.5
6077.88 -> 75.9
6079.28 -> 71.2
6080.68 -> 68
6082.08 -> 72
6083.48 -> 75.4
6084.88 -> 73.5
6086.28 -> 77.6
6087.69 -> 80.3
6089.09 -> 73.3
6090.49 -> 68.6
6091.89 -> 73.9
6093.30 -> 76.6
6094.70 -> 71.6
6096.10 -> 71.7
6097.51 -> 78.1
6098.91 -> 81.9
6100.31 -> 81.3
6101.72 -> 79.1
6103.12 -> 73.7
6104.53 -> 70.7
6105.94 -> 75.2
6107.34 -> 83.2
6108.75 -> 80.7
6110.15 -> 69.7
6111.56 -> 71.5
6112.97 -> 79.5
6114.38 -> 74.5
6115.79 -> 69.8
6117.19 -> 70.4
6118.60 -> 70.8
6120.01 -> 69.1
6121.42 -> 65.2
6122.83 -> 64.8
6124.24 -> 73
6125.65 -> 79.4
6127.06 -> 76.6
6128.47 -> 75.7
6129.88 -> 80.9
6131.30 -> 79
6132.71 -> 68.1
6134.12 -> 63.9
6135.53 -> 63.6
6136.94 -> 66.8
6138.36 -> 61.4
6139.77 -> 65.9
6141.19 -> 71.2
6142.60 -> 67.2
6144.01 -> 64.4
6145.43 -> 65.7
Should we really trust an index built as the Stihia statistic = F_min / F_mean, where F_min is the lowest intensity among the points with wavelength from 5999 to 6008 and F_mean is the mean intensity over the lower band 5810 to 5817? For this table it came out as 0.84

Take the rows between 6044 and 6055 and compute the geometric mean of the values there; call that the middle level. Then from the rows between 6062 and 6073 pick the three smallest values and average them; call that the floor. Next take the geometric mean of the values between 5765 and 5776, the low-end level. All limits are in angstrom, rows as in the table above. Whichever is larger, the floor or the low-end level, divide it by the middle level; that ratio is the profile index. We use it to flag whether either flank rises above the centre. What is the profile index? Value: 1.02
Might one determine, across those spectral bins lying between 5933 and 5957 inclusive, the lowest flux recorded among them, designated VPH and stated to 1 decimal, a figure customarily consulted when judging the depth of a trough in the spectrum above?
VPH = 65.7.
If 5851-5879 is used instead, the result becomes 62.5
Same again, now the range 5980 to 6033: 64.1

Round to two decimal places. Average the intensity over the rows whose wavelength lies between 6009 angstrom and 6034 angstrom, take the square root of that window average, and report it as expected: 8.65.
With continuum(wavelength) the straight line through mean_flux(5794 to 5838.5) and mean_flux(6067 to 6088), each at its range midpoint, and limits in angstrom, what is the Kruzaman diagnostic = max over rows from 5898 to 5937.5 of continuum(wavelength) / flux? 1.41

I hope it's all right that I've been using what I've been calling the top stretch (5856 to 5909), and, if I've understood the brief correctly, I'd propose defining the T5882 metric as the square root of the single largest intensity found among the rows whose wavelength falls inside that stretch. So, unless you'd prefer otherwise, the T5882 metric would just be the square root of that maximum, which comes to 9.53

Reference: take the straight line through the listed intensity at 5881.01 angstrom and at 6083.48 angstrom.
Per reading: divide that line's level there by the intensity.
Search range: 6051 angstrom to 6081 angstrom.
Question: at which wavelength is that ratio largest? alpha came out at 6066.70 angstrom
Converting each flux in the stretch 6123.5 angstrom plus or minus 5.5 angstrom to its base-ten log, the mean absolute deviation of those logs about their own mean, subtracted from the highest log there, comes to 1.87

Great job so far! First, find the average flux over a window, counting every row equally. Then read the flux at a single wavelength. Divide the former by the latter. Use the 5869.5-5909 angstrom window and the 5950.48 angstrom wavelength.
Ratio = 0.85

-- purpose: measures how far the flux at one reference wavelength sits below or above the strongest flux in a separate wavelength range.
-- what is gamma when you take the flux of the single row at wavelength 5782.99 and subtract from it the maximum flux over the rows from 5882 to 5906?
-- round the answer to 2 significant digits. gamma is -25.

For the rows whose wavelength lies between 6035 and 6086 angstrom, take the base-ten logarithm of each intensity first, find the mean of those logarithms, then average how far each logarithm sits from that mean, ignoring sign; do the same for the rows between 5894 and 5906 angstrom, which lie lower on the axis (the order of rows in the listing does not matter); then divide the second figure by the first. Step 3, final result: 2.69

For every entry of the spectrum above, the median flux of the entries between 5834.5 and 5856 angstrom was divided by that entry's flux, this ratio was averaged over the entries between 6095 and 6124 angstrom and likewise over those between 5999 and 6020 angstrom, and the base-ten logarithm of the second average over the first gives -0.009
